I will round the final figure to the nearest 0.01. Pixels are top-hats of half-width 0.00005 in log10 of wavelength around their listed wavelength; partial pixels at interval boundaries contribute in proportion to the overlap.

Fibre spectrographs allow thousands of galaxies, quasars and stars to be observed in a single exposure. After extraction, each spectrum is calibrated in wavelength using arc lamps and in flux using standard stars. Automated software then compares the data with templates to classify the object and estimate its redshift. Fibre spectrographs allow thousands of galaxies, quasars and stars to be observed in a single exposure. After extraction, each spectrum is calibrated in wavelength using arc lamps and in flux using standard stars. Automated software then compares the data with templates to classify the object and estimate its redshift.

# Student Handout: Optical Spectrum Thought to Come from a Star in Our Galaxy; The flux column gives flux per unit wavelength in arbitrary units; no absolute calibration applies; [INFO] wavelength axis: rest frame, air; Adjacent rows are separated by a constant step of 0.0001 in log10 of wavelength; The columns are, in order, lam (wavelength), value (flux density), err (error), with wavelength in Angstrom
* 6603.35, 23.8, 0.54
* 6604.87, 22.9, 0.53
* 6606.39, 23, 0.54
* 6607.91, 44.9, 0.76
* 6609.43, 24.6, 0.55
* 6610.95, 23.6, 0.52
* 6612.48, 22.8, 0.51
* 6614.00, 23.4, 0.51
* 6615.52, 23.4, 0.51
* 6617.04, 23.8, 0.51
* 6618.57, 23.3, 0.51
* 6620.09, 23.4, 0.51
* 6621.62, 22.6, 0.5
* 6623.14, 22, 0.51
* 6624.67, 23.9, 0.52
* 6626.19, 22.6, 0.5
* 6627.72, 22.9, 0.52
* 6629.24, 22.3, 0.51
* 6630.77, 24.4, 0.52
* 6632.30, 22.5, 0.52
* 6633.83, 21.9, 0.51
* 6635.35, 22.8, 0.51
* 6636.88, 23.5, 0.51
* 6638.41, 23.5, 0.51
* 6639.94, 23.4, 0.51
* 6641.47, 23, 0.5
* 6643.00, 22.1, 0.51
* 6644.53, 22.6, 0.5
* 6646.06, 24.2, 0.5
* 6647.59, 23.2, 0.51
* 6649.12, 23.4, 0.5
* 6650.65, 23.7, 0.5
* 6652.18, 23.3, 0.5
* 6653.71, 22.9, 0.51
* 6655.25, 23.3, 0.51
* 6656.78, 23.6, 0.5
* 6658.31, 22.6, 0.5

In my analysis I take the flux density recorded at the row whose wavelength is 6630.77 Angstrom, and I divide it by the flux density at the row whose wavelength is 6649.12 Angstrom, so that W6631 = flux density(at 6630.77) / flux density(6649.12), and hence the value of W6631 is 1.04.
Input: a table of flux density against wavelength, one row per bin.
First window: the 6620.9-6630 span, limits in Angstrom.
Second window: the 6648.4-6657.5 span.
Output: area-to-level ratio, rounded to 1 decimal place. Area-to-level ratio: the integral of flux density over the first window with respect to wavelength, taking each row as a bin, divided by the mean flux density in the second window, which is 8.9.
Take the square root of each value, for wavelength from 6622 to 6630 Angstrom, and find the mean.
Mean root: 4.77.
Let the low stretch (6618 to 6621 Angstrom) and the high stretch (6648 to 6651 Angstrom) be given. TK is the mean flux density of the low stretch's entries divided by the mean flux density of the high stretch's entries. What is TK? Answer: 0.99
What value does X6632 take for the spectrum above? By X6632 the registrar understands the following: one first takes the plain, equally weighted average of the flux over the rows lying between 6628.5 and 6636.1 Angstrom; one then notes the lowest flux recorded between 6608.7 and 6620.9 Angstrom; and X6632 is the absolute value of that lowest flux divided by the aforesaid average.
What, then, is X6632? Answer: 1.00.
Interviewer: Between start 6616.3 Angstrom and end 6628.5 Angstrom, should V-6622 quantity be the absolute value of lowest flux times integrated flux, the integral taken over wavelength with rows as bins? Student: 6189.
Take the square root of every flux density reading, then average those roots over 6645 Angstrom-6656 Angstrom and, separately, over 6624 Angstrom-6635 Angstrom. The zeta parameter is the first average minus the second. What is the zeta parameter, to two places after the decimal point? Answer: 0.05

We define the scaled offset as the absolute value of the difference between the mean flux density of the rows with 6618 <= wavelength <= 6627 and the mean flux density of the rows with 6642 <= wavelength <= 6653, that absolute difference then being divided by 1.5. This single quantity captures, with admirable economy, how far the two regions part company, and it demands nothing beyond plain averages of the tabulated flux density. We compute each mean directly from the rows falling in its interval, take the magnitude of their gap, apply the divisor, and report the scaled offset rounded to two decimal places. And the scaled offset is 0.17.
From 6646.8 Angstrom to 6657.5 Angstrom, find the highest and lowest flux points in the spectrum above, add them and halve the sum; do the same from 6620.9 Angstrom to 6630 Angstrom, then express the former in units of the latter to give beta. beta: 1.02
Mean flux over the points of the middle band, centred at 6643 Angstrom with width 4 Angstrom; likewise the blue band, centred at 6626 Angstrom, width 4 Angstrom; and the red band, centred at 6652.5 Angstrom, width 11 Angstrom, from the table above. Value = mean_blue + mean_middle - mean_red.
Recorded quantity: 22.4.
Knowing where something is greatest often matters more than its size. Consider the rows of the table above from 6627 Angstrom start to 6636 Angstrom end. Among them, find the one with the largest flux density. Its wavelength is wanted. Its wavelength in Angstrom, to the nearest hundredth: 6630.77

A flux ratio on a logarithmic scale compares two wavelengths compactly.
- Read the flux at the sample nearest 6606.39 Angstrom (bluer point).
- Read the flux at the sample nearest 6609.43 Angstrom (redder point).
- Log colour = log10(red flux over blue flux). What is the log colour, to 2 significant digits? 0.029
